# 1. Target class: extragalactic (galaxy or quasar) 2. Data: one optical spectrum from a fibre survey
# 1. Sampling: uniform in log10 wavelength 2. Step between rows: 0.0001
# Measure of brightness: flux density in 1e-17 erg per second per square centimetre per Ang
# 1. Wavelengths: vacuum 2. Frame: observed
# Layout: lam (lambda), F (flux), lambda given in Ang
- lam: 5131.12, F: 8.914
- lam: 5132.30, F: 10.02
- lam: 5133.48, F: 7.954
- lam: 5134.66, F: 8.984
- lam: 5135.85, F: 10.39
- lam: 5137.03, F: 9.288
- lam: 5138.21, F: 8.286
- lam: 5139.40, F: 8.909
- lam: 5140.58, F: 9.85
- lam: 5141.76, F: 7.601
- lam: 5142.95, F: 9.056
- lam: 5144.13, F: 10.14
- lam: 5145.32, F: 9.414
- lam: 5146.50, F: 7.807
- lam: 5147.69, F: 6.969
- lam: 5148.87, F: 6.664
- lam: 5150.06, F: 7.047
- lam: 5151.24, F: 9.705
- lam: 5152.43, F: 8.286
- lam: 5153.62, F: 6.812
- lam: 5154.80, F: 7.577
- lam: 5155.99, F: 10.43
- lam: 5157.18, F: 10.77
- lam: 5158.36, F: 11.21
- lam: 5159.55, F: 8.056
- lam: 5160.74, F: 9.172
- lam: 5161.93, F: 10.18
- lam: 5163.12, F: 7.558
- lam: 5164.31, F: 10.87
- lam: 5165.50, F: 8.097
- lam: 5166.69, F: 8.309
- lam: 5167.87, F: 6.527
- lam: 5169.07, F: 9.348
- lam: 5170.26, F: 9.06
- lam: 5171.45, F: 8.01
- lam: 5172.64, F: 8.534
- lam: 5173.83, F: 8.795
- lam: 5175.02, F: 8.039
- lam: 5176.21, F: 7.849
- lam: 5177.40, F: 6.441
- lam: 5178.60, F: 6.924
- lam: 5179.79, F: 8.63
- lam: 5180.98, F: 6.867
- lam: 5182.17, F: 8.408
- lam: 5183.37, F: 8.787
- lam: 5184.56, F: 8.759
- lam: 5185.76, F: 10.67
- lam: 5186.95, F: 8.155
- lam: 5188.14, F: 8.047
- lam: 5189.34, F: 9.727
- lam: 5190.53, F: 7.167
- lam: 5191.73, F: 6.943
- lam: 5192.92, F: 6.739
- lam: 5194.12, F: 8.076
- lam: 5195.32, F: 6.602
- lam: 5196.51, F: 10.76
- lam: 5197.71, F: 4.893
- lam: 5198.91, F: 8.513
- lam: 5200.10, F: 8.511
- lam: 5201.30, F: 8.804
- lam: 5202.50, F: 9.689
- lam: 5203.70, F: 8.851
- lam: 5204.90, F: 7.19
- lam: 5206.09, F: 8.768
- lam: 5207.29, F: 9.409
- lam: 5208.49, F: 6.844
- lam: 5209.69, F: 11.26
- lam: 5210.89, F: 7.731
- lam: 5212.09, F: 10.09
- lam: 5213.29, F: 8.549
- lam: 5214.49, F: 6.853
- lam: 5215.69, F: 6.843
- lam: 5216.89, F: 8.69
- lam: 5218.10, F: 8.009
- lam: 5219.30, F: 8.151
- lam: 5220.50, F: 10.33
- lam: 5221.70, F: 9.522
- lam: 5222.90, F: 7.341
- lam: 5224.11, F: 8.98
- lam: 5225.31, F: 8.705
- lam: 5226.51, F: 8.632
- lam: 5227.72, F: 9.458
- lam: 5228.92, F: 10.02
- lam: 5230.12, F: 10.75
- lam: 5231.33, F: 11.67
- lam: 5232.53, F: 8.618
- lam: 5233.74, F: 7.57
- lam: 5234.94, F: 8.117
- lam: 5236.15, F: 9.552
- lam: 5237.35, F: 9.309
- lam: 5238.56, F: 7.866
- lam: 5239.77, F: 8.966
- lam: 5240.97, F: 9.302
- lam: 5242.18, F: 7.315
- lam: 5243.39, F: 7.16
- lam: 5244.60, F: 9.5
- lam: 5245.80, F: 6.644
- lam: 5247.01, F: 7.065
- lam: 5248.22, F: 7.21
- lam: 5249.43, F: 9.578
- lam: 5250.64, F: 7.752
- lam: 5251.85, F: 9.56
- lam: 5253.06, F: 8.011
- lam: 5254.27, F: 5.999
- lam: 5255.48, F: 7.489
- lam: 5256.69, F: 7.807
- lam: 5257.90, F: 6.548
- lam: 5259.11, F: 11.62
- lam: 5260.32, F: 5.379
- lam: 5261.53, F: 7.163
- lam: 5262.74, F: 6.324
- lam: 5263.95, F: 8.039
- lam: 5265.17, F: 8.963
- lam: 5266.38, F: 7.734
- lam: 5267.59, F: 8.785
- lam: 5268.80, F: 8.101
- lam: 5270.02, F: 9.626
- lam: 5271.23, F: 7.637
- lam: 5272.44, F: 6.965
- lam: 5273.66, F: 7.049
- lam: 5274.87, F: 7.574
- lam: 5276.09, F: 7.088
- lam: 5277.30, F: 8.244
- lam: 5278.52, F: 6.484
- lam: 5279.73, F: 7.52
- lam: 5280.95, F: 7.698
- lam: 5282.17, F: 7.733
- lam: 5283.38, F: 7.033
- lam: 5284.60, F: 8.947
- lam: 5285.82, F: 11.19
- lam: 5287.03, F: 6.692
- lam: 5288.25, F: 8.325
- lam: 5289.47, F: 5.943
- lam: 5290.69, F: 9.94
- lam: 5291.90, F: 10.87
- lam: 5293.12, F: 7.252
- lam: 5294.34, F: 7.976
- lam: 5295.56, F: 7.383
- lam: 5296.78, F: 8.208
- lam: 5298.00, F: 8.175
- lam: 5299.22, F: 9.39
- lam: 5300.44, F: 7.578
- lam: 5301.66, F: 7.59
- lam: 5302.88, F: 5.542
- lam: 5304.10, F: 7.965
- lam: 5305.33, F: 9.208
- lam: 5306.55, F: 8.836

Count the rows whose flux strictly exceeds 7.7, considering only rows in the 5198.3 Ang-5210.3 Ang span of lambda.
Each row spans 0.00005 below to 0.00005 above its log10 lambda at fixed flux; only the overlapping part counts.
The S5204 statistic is 8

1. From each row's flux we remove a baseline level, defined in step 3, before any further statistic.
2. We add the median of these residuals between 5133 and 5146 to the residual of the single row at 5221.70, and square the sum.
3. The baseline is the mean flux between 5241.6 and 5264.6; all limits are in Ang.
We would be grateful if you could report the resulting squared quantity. 10.2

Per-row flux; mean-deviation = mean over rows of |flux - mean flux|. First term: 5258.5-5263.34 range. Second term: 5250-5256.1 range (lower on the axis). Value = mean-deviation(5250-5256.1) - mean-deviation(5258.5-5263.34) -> -1.18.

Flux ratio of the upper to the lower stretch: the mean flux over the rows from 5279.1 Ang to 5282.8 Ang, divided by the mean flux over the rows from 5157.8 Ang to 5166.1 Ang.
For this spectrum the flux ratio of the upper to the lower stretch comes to 0.82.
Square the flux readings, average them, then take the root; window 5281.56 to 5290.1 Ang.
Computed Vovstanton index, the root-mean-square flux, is 8.14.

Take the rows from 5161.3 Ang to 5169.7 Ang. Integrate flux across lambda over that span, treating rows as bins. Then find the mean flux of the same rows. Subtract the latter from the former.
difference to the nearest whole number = 64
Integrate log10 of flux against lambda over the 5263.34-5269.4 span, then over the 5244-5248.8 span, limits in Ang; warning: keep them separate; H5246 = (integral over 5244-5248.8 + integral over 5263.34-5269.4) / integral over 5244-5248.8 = 2.32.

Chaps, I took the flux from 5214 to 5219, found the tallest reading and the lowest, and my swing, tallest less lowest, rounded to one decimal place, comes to 1.8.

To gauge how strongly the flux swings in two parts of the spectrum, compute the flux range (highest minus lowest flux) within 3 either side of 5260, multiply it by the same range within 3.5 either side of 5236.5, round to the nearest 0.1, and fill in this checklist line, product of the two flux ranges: 12.4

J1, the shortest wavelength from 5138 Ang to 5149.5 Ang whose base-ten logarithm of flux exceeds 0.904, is 5138.21 Ang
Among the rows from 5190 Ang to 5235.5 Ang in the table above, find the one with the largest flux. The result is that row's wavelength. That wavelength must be 5231.33 Ang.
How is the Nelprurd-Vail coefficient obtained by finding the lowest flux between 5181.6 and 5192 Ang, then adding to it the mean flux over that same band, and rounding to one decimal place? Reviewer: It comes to 15.5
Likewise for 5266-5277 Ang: 14.8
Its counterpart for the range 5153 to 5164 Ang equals 15.9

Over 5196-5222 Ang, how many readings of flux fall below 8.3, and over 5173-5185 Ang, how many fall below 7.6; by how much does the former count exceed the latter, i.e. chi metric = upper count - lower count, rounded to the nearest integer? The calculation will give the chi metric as 5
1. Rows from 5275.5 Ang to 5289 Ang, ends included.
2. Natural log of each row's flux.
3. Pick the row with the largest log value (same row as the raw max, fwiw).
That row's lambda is 5285.82 Ang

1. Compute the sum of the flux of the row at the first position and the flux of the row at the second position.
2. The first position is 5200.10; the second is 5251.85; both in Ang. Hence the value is 18.1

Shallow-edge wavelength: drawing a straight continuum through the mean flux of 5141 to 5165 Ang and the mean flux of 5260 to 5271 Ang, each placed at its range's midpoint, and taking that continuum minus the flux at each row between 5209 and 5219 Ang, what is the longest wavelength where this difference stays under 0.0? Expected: 5216.89 Ang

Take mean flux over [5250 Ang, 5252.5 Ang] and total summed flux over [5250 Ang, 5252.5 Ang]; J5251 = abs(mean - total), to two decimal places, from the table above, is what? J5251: 8.66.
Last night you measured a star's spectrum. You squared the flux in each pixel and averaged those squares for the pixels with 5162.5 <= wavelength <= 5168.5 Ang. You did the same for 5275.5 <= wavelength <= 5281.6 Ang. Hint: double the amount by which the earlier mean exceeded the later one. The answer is 31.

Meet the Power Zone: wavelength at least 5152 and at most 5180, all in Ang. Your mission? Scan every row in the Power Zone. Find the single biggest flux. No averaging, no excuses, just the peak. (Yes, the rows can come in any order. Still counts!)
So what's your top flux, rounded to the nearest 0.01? 11.21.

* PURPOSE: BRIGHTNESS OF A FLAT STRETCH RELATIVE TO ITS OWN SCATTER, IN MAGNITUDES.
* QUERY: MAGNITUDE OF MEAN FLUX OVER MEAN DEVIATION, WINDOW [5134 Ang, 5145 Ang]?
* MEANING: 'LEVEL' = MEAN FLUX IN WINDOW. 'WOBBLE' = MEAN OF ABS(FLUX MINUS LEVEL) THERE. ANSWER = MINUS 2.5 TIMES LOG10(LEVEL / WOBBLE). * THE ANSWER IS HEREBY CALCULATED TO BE -2.8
